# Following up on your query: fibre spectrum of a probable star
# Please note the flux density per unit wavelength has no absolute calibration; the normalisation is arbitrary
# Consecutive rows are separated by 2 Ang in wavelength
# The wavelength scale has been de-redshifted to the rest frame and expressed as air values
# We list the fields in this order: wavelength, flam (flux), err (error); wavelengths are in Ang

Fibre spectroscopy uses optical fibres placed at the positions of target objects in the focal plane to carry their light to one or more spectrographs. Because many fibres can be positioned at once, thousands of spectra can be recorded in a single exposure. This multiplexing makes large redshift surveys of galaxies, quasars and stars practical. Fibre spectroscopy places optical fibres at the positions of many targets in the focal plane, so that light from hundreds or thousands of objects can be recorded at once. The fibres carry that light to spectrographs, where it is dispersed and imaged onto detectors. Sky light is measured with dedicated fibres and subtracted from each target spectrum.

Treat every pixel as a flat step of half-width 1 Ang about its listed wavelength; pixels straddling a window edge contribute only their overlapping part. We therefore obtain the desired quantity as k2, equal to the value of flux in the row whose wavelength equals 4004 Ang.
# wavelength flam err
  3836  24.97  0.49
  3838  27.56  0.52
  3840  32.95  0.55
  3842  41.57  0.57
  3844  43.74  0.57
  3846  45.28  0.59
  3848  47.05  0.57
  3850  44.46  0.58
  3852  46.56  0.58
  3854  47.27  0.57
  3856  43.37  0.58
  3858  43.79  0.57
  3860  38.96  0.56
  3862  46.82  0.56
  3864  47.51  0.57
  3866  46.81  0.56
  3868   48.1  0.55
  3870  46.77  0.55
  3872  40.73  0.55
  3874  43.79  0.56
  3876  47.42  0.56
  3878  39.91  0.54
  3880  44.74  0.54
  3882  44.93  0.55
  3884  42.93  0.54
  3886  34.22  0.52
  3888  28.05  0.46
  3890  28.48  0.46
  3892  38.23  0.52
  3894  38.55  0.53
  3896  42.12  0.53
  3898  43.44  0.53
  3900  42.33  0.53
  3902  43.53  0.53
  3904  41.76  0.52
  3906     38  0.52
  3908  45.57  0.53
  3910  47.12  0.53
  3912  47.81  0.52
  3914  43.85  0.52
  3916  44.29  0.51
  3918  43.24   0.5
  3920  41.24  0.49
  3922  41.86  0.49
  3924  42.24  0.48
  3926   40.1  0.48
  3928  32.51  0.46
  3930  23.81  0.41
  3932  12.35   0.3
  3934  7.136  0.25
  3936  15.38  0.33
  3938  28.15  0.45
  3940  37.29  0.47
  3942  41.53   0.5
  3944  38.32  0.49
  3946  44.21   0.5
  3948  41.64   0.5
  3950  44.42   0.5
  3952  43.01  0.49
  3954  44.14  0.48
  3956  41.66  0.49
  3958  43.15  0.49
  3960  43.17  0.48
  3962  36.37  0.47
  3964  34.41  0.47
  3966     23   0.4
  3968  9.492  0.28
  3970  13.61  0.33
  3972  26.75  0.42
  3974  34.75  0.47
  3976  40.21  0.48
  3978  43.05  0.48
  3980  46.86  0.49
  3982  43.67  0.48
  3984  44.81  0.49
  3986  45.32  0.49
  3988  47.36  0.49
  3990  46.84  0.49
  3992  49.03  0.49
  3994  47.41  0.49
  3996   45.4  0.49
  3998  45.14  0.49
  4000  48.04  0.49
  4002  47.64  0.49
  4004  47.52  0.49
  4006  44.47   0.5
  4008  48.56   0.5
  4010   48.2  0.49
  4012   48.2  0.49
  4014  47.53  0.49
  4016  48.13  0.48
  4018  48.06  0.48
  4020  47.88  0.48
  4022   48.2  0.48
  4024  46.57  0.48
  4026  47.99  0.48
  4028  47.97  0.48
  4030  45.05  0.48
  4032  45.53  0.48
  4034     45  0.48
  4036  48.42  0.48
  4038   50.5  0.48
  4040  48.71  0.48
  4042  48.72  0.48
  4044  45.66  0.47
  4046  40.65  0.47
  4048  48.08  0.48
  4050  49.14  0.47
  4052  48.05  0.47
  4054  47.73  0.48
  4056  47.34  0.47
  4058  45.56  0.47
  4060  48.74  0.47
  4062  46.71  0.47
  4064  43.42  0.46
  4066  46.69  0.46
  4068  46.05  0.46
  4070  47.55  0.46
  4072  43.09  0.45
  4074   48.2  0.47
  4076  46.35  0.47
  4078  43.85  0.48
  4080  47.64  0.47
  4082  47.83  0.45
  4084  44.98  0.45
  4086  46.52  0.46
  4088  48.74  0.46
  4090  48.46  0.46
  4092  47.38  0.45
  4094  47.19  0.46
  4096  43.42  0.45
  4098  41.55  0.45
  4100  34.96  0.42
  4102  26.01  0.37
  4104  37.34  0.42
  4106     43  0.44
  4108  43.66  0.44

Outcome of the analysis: 47.52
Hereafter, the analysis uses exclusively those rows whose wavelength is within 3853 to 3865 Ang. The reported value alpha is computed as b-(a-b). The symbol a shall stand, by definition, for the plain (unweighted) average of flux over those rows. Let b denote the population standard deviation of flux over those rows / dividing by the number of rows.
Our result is -38.6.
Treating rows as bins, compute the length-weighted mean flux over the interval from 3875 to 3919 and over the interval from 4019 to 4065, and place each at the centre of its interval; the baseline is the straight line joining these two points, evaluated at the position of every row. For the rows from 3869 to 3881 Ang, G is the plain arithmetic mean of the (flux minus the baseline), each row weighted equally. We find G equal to 3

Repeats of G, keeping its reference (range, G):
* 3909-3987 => -7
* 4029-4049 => 0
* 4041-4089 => -1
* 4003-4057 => 1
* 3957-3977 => -14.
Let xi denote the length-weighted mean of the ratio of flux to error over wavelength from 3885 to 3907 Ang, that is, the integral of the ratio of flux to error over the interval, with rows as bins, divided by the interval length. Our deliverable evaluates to 74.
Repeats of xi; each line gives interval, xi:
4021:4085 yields 99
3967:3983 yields 72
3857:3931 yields 79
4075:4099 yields 101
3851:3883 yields 80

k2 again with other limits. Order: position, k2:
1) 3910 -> 47.12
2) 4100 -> 34.96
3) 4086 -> 46.52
